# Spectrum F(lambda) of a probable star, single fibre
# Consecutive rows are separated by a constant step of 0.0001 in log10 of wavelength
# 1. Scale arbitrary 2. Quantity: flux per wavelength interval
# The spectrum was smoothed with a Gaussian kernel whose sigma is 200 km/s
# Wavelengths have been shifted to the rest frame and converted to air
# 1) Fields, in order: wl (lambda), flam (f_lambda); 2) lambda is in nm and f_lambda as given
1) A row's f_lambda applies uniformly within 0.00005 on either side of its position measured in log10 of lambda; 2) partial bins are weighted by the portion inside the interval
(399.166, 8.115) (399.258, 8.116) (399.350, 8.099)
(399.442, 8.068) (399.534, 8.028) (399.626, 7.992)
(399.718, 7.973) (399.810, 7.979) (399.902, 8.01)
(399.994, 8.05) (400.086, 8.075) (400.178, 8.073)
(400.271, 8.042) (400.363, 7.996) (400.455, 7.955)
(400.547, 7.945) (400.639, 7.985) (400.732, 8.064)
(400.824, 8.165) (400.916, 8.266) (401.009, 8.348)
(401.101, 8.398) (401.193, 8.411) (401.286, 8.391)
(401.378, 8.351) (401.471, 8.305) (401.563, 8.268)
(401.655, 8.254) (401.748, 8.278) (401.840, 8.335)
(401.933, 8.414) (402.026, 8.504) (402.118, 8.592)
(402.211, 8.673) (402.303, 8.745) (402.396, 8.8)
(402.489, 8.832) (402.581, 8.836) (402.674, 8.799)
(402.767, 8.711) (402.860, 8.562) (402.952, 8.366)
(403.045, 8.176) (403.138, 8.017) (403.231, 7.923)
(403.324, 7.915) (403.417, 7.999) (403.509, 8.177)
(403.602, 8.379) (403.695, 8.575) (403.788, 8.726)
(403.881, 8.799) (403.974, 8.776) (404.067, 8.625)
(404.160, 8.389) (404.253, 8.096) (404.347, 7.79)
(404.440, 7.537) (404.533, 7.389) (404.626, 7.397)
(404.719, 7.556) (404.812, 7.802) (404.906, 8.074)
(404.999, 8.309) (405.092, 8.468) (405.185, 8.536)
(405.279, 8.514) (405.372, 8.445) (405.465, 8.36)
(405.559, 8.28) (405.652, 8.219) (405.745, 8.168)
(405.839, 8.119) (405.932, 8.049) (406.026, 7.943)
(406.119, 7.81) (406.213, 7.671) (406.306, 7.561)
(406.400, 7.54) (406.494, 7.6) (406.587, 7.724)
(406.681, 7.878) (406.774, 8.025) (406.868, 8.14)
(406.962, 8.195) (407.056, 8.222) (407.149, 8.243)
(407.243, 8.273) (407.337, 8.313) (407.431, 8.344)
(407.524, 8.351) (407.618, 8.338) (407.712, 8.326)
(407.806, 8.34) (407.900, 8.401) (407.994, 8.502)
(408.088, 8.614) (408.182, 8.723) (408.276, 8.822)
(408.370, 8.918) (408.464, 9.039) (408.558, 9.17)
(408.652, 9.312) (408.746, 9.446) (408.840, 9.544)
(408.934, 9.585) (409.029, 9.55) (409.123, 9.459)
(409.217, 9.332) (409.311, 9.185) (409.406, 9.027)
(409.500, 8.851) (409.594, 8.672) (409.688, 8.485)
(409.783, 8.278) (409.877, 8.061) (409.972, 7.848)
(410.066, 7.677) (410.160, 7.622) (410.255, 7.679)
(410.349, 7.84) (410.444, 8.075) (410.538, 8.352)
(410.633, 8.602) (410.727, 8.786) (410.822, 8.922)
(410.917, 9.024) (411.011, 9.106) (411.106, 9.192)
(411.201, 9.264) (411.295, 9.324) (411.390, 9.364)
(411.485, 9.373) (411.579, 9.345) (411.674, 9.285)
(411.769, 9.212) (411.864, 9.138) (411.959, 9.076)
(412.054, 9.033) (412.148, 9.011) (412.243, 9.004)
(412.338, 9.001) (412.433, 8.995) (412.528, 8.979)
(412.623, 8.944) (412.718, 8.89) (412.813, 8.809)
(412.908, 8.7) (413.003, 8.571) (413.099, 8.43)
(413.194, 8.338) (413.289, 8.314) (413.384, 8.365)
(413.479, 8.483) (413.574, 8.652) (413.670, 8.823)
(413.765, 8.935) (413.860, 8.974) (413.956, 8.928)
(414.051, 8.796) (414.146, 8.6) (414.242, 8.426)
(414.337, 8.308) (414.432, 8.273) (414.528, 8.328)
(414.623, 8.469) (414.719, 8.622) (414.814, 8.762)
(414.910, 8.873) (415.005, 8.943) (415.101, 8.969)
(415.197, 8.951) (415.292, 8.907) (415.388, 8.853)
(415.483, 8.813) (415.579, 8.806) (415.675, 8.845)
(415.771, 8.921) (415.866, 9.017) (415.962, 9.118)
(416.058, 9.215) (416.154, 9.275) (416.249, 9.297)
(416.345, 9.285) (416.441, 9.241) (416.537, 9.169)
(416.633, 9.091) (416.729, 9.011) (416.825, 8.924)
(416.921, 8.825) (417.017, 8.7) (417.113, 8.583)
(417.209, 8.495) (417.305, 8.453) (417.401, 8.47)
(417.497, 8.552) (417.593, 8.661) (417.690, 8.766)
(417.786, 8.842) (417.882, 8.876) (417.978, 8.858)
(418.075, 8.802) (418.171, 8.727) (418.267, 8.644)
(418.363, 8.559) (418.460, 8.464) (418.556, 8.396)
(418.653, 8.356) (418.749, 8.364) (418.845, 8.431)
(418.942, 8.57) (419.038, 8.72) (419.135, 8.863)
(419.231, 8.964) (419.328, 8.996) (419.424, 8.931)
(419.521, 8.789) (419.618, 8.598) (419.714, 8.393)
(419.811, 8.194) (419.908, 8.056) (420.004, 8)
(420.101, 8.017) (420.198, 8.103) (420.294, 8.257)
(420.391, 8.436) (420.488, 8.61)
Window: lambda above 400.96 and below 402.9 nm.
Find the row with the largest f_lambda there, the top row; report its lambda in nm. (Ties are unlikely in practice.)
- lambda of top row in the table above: 402.581 nm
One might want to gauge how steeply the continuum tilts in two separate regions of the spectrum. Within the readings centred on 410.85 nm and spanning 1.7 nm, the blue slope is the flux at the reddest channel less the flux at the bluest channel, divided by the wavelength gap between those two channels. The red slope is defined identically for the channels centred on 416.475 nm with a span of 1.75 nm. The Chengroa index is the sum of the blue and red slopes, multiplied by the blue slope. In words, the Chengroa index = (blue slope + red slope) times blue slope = 0.76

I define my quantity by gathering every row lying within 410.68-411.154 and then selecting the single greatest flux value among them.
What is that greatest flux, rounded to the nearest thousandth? 9.192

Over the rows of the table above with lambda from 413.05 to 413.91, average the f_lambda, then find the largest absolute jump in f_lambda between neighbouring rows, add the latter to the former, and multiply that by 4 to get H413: 35.0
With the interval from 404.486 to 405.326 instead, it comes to 33.1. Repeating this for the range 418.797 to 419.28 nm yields 35.4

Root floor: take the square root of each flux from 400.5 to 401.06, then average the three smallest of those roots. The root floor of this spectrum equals 2.83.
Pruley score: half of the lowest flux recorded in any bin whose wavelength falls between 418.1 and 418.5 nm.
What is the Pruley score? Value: 4.23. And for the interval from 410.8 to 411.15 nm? 4.46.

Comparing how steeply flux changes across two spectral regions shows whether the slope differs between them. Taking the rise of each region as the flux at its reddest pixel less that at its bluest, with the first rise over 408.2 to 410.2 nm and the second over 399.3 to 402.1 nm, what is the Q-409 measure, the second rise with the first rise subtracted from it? 1.6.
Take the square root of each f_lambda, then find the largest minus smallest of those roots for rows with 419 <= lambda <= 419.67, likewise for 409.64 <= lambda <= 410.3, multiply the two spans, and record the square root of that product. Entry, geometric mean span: 0.101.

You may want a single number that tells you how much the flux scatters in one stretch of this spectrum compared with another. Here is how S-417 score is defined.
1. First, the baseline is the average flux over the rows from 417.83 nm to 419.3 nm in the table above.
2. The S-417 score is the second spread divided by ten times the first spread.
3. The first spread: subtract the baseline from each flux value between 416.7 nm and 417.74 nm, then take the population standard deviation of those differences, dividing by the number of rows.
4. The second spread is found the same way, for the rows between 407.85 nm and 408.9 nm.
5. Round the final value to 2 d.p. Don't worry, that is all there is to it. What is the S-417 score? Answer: 0.20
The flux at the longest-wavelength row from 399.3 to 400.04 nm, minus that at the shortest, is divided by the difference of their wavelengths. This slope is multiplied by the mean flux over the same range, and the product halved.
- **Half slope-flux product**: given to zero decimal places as 0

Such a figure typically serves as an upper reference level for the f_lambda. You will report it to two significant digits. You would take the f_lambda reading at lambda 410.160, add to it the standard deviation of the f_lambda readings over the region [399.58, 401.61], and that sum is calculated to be 7.8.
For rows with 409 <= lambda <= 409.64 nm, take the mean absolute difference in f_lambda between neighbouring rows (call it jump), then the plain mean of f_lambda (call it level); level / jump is 63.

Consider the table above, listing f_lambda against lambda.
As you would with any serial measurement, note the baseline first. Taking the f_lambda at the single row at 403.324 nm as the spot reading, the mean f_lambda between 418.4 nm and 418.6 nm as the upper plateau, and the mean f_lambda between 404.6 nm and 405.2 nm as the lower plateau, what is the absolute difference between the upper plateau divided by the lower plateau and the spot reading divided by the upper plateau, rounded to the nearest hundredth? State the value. 0.11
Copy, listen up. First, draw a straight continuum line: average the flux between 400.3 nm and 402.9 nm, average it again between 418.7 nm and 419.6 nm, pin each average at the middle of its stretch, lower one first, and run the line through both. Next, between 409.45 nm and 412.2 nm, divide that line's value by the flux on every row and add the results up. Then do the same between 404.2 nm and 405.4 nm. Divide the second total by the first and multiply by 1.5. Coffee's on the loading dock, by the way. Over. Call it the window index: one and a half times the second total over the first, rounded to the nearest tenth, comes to 0.7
